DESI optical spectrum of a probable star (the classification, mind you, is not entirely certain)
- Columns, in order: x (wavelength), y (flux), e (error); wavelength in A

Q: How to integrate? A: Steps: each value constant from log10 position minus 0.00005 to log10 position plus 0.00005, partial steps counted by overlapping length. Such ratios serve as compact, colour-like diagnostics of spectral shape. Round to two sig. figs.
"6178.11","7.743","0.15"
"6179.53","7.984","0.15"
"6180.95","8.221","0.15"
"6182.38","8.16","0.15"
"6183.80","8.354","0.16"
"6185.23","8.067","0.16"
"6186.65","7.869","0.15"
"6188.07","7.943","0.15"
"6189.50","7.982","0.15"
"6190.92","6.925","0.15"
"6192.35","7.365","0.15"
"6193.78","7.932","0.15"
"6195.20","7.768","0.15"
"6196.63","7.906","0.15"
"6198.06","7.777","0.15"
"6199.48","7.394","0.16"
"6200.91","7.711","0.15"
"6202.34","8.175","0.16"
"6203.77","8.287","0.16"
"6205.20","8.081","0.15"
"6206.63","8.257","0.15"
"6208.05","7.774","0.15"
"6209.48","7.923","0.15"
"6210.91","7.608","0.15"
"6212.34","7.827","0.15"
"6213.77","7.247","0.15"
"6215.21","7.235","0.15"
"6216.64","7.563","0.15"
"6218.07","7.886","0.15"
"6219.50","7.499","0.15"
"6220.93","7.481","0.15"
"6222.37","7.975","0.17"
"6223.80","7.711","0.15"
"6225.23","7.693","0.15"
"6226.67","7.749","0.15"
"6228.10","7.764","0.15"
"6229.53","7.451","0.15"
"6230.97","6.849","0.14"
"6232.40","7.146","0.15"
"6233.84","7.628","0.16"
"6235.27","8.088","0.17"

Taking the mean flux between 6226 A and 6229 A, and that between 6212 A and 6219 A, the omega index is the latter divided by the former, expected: 0.97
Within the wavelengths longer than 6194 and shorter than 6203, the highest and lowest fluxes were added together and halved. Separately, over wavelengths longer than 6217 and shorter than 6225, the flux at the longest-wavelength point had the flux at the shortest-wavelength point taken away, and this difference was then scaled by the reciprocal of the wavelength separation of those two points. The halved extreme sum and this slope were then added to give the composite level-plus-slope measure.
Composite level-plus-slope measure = 7.75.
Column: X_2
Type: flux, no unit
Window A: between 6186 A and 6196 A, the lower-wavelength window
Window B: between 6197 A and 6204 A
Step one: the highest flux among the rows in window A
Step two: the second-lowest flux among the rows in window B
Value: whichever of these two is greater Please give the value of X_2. 7.98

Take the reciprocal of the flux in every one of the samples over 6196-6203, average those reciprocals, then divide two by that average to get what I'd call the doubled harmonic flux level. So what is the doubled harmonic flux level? 15.6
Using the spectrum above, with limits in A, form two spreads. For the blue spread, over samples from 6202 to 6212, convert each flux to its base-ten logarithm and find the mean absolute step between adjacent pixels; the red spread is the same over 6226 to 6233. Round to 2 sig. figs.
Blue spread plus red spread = 0.031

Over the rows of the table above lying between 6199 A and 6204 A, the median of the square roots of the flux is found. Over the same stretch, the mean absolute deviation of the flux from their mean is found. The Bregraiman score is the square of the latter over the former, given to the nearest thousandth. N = 0.041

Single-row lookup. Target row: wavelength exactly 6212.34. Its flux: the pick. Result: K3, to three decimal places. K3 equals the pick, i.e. 7.827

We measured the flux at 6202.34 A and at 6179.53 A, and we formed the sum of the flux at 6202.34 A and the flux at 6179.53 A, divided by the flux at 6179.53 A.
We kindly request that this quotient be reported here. 2.02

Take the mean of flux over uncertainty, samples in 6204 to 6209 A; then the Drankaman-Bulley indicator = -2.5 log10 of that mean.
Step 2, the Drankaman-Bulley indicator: -4.32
